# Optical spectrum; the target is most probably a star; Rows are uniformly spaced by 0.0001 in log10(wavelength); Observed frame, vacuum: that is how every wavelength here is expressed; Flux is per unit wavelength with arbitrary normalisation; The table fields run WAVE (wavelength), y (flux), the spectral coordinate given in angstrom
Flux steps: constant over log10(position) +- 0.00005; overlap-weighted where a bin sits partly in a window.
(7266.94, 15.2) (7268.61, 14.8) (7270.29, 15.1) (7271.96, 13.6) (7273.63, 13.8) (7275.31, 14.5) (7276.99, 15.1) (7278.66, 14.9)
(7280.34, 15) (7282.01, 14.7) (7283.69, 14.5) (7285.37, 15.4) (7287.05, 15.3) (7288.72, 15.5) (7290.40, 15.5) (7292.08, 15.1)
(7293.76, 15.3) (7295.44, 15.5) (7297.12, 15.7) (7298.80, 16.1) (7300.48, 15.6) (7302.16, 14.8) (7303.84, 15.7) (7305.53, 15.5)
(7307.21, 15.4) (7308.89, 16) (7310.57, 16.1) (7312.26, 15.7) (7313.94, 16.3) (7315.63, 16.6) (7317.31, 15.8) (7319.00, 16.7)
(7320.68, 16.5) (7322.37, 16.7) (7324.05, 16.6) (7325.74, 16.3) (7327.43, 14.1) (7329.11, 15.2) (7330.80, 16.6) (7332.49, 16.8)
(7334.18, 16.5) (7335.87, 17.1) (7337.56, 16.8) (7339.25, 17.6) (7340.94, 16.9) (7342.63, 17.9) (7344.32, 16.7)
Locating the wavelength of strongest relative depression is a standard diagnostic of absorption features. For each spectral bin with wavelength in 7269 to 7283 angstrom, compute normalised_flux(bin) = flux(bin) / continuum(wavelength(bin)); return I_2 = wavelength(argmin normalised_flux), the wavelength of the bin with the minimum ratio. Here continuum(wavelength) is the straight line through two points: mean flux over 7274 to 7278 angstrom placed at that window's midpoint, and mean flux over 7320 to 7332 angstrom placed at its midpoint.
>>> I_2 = 7271.96 angstrom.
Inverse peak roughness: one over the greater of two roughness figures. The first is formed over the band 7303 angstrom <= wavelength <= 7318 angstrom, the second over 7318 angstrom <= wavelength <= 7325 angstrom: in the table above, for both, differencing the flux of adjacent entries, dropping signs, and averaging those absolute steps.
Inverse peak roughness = 2.6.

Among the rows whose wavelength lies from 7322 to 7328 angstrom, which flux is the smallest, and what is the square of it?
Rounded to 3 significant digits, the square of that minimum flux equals 199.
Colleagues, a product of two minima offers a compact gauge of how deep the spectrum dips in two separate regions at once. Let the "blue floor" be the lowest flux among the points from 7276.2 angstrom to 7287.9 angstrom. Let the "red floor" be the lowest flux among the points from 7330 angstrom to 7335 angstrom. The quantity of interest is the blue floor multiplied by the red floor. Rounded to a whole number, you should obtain 239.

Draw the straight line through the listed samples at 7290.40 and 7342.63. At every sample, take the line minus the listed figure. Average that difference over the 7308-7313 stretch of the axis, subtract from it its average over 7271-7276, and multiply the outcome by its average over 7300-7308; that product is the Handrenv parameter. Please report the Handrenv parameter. -0.19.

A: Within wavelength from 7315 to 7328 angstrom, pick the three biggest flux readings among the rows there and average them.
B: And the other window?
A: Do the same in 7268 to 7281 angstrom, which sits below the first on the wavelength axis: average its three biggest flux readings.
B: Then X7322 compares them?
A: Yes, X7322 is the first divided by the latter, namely 1.11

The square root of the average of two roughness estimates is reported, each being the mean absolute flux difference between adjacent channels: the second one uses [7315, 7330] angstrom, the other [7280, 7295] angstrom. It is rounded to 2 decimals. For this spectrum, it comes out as 0.71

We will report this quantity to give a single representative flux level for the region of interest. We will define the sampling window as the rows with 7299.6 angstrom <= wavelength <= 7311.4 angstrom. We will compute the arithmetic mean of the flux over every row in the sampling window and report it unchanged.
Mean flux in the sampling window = 15.6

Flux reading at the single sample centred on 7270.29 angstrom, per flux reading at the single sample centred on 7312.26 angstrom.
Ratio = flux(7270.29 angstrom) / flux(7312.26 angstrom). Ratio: 0.962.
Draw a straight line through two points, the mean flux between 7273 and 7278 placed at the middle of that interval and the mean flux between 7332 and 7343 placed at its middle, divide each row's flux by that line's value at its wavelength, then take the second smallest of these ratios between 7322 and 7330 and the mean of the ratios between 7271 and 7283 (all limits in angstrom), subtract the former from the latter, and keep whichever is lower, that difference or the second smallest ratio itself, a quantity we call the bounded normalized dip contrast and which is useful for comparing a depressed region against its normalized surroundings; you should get 0.09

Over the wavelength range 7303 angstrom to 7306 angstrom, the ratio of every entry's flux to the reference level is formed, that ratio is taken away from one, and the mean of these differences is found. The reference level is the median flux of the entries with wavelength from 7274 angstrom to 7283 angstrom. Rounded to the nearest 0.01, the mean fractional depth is -0.05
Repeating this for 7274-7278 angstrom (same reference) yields 0.01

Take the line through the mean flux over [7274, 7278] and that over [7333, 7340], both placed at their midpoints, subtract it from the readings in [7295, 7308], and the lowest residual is -0.9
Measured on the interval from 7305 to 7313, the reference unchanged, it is -0.5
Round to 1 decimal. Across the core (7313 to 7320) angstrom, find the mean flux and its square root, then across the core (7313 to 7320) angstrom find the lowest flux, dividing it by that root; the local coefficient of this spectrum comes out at 3.9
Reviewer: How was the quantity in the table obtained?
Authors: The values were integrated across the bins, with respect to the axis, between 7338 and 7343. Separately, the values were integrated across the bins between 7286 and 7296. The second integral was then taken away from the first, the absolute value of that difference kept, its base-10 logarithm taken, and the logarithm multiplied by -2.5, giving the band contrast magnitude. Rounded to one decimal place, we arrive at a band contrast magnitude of -4.6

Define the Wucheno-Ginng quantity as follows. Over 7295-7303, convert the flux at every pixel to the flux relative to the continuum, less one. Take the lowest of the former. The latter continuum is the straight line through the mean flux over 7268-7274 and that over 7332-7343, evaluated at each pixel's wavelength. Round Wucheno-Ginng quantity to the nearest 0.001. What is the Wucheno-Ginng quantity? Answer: -0.052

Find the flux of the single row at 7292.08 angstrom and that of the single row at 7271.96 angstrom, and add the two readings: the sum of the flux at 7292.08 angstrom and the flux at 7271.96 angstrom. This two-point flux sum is 28.7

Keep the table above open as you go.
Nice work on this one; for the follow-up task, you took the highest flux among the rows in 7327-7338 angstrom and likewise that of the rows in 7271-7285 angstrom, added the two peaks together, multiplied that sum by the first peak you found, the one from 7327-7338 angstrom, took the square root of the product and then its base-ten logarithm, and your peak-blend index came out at 1.37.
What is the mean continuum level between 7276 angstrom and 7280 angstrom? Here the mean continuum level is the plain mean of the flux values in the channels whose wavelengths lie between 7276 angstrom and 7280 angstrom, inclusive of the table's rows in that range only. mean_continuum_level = 15.0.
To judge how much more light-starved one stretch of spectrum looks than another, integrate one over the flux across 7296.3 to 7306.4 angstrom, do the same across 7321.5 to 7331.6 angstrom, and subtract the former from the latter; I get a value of -0.01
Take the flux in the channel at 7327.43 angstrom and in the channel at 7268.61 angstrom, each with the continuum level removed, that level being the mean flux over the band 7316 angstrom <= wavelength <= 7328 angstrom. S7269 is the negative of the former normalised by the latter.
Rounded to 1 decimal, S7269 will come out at -1.5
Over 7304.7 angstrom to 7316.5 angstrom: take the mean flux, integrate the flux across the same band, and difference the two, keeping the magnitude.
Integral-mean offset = 172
